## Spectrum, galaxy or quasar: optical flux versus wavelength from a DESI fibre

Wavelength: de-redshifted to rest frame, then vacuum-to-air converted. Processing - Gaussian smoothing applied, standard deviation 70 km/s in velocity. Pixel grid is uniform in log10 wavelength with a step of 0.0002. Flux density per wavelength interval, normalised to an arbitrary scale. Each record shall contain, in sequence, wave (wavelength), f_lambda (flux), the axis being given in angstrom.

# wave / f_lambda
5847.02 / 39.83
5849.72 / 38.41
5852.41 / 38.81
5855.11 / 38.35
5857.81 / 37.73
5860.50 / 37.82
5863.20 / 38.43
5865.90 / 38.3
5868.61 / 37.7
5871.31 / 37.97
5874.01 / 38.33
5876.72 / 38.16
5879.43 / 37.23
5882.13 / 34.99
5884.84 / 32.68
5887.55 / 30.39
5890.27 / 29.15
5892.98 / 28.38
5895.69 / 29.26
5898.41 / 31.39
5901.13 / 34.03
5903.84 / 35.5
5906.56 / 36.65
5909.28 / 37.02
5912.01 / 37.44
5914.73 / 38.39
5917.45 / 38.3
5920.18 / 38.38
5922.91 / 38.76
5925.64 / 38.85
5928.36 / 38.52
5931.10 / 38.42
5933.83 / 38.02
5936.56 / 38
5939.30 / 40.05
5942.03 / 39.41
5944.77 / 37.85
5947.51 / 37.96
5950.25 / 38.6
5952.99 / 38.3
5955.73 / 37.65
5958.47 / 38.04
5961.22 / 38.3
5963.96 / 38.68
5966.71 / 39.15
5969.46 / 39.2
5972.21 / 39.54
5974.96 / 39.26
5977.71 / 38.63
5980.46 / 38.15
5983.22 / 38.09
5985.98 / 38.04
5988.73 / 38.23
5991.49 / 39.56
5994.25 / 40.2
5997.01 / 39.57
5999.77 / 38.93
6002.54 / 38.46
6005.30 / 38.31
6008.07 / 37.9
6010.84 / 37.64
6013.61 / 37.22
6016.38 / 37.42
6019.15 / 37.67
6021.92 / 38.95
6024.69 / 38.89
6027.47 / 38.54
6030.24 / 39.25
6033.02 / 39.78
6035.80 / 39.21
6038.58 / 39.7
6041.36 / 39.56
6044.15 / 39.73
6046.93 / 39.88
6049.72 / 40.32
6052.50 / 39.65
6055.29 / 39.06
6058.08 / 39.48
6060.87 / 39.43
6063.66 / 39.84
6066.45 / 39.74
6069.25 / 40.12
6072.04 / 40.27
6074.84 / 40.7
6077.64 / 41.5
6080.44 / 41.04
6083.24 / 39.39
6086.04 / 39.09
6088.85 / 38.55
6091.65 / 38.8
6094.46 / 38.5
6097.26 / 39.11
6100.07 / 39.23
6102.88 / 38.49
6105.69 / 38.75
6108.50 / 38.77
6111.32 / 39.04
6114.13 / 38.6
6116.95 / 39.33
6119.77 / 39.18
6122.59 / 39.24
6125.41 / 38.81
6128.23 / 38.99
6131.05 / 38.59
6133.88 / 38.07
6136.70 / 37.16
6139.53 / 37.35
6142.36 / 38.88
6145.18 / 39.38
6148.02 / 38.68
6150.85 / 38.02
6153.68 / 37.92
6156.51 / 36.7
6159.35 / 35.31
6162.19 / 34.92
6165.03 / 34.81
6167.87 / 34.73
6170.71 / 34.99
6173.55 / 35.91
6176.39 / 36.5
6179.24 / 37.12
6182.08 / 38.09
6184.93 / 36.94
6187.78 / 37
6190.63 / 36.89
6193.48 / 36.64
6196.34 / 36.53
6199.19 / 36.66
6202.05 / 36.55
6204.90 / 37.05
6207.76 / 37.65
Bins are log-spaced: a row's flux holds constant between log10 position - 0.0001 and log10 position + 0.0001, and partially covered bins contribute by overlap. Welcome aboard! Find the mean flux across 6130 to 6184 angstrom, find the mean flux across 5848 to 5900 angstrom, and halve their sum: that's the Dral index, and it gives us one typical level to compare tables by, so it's 36.2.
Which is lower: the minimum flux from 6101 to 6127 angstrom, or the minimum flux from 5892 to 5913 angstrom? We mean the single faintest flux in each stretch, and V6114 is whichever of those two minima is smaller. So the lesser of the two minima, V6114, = 28.4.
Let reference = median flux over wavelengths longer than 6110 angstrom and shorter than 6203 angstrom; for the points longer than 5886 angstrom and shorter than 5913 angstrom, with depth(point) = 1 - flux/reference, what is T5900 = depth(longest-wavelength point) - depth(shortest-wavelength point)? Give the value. -0.19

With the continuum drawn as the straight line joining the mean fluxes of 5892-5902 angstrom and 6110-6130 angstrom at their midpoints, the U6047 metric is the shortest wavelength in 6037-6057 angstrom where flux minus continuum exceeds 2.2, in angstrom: 6038.58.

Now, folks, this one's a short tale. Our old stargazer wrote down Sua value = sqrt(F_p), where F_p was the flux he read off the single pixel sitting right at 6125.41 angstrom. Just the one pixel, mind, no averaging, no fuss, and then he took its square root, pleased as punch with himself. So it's 6.23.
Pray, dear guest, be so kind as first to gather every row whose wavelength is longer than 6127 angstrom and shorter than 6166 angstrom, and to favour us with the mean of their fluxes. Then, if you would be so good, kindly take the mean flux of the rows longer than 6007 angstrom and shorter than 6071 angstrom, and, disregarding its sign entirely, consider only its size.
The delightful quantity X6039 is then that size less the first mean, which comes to 2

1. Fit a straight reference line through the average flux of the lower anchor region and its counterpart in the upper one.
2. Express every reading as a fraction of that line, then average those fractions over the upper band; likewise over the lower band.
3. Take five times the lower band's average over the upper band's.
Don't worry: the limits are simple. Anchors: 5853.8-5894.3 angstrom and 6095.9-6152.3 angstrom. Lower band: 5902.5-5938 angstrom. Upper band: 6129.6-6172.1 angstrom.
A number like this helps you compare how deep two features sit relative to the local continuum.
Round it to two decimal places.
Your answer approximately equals 5.50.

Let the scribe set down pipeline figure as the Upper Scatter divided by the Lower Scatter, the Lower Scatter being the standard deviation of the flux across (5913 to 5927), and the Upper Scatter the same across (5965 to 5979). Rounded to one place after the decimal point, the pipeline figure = 1.3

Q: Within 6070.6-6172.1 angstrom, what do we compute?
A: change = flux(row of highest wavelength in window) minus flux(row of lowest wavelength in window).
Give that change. -5.3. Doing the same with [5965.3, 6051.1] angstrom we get 1.2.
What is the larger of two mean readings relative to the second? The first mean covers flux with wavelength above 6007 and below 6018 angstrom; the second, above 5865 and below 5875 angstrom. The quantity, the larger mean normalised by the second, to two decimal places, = 1.00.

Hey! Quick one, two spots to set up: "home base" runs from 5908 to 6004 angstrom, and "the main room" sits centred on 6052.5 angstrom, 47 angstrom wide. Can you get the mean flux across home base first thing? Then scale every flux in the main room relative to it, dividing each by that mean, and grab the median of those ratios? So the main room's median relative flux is 1.03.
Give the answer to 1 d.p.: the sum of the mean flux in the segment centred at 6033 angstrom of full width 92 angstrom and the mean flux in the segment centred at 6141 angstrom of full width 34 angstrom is 77.4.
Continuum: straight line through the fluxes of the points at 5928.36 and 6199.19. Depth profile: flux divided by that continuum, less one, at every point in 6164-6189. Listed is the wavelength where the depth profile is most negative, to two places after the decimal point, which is 6167.87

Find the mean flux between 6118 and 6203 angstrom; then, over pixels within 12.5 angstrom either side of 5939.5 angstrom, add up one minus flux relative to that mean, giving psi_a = -0.32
